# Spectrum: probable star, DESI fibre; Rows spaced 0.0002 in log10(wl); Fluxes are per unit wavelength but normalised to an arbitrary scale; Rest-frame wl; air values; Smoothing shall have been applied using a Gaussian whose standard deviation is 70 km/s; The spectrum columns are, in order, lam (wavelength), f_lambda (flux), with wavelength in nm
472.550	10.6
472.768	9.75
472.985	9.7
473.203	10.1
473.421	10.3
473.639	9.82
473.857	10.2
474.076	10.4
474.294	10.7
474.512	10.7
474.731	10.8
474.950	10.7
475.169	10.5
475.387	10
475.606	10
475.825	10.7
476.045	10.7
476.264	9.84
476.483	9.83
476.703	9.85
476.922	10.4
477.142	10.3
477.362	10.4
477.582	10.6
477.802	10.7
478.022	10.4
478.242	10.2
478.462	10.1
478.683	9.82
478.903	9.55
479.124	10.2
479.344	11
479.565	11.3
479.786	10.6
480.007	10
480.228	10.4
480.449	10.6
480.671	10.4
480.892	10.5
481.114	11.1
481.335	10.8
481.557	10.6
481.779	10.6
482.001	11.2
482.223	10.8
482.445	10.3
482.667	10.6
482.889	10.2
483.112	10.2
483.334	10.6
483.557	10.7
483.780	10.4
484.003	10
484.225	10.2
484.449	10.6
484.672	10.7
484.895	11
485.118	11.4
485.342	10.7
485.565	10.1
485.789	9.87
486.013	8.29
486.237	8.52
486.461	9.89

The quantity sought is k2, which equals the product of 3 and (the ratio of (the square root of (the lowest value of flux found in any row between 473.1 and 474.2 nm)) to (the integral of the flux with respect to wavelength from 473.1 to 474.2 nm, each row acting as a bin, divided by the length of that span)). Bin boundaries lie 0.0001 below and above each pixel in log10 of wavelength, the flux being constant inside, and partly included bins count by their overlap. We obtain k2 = 0.924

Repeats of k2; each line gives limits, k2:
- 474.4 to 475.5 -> 0.900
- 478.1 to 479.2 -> 0.929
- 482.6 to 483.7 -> 0.917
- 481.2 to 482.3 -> 0.904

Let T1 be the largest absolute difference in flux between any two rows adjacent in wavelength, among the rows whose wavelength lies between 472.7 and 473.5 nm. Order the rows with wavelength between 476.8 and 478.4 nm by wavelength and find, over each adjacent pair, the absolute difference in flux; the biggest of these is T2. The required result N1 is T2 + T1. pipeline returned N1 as 0.7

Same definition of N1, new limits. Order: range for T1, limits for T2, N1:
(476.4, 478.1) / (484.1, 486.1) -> 2.1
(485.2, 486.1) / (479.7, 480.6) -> 2.2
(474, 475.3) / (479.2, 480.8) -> 1.0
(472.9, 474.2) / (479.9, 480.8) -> 0.9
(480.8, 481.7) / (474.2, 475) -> 0.7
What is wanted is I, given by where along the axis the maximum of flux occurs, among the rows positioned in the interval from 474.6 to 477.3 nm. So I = 474.731 nm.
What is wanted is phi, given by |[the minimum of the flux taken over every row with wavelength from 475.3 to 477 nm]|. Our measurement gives 9.8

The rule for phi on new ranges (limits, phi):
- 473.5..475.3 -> 9.8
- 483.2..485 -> 10.0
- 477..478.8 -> 9.8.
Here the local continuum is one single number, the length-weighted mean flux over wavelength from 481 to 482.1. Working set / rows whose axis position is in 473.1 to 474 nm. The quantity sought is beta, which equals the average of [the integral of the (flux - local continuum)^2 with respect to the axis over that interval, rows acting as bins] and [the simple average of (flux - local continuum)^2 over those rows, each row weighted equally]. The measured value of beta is 0.55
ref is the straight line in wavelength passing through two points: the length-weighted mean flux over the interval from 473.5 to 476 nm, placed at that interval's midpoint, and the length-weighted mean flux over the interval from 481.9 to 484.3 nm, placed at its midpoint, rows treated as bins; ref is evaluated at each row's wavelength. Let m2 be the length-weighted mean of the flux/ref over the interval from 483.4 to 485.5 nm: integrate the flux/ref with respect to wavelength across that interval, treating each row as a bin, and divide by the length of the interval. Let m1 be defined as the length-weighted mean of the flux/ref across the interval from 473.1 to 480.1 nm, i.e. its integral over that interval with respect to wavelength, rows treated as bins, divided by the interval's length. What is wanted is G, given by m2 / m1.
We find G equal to 1.02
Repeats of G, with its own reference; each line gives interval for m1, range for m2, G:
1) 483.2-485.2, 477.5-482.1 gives 0.99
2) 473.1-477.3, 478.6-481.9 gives 1.02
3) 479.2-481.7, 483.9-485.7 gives 0.99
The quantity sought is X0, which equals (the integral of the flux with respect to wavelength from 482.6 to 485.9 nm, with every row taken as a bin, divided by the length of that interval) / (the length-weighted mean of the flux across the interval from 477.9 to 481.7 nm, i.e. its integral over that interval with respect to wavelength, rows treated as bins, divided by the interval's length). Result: 1.00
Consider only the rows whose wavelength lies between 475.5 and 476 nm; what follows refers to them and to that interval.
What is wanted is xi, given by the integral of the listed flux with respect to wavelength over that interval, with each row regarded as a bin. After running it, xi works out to 5.19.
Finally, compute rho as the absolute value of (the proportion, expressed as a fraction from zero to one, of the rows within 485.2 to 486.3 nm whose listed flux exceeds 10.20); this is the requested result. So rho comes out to 0.2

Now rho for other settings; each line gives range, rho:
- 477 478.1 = 1.0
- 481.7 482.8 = 1.0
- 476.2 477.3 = 0.4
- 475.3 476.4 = 0.4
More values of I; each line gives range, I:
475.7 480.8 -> 479.565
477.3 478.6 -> 477.802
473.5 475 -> 474.731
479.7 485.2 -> 485.118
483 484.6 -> 483.557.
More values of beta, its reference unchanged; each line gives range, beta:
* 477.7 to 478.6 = 0.30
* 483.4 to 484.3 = 0.32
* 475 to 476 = 0.38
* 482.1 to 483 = 0.19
